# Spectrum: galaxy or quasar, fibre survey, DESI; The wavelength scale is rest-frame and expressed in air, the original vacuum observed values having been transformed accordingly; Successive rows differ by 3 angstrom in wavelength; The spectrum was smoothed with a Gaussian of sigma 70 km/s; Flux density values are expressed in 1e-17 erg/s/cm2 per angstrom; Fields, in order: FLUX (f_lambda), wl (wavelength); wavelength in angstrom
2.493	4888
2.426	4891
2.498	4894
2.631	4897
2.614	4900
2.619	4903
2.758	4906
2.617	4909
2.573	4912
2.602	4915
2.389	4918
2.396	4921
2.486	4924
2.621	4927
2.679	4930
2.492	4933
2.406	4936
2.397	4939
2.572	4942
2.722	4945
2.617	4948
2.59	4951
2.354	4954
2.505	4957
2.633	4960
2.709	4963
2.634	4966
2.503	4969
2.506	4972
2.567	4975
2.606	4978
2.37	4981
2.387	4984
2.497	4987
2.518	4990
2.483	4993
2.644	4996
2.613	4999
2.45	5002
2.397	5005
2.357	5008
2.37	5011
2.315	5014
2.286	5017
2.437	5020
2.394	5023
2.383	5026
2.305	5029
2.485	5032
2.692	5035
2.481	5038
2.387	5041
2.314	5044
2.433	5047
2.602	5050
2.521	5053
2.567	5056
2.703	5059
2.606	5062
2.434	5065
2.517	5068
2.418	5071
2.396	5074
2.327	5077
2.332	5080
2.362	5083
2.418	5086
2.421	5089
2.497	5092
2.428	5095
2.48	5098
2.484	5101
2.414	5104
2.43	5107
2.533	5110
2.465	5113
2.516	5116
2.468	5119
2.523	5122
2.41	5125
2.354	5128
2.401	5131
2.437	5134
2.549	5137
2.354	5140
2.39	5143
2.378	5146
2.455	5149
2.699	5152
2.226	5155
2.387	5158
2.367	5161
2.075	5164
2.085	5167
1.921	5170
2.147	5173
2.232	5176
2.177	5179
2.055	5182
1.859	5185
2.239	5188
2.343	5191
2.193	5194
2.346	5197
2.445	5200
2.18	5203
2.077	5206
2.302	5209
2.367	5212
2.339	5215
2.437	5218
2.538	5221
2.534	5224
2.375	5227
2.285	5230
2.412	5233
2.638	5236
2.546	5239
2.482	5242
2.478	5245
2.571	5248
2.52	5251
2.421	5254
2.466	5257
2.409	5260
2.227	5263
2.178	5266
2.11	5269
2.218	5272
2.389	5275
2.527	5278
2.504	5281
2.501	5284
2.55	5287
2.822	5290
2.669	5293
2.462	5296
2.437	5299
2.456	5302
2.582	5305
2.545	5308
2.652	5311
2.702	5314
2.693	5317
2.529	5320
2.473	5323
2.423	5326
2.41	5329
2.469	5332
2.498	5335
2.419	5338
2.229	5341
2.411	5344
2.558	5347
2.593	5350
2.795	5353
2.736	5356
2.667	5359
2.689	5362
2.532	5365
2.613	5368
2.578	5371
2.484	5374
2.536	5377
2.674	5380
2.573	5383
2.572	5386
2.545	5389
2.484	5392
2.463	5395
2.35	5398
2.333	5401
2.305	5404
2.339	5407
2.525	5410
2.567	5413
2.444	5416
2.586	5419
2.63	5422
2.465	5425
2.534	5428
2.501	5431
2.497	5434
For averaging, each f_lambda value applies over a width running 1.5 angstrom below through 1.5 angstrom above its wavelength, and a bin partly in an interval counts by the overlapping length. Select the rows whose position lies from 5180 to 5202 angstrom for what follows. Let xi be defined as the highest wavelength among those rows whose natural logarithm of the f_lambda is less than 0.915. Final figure 5200 angstrom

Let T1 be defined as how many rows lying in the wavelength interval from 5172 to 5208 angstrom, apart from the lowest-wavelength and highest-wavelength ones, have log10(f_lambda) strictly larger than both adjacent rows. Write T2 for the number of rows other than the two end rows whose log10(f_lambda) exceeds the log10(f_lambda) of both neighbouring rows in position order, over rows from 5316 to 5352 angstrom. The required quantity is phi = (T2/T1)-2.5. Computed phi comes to -2.2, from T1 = 3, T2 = 1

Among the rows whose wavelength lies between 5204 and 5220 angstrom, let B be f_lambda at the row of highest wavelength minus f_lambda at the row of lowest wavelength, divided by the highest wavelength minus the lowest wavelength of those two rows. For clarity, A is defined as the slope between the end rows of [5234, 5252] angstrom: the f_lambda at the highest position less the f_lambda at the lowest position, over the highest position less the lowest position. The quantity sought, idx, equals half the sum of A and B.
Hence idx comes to 0.011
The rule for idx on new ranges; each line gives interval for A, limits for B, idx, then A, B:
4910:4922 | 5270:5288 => 0.001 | -0.0197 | 0.022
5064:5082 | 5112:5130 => -0.007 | -0.0068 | -0.007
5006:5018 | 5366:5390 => -0.006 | -0.0079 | -0.003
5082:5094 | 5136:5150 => 0.004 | 0.0150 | -0.008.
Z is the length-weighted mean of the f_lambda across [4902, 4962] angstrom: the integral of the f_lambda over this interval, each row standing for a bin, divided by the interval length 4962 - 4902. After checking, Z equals 2.55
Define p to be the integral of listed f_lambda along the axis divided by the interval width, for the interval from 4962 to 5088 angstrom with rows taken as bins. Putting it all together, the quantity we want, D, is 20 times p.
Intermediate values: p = 2.47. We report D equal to 49.4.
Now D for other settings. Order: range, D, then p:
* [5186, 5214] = 45.4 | 2.27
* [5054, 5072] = 50.9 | 2.54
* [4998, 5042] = 48.4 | 2.42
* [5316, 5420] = 50.3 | 2.52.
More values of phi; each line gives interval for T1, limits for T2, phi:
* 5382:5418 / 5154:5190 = 0.5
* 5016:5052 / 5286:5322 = -1.0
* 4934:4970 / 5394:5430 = -1.5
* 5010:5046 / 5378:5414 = -2.5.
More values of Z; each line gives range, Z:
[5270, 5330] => 2.52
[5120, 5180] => 2.33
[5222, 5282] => 2.41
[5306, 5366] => 2.55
